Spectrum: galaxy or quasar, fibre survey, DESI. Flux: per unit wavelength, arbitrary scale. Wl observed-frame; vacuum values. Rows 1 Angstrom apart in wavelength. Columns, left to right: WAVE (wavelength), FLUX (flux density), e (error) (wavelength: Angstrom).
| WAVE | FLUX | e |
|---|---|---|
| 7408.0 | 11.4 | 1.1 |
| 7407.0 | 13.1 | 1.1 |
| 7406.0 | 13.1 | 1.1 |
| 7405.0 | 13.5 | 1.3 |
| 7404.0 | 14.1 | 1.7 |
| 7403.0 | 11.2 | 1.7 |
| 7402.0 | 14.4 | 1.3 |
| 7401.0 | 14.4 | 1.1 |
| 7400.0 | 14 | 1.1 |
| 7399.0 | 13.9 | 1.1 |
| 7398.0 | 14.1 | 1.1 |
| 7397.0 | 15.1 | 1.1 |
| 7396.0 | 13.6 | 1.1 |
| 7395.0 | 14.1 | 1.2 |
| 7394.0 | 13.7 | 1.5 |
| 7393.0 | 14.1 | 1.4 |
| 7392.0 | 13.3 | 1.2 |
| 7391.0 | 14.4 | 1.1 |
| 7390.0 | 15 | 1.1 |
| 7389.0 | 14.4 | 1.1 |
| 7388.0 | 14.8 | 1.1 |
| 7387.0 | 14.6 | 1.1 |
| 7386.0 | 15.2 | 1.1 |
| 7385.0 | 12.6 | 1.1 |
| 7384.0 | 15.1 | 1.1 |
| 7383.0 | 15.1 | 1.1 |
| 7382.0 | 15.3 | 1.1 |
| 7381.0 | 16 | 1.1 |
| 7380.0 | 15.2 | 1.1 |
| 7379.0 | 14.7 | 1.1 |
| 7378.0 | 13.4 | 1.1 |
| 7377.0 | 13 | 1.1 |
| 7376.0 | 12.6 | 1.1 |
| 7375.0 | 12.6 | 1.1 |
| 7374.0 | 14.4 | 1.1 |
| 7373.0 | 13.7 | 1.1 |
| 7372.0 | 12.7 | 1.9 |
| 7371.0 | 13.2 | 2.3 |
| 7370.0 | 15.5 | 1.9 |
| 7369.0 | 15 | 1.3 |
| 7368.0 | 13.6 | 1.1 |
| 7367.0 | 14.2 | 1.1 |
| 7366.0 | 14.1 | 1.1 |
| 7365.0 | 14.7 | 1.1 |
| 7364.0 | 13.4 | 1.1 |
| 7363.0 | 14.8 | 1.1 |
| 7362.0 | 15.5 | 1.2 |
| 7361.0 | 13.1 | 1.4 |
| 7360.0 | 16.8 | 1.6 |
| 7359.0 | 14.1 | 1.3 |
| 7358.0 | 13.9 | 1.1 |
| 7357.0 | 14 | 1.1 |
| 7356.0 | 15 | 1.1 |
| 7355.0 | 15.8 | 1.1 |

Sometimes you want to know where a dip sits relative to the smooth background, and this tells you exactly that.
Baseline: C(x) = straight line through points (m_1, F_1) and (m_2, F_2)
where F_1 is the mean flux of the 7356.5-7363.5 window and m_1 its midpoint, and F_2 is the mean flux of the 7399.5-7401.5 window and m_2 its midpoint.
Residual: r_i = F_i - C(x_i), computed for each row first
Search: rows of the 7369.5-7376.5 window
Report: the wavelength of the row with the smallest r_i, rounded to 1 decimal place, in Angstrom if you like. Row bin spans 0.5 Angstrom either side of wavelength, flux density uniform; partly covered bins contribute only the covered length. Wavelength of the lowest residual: 7375.0 Angstrom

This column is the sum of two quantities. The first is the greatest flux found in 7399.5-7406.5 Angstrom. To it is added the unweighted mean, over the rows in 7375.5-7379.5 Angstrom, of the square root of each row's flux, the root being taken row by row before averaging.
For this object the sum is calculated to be 18.1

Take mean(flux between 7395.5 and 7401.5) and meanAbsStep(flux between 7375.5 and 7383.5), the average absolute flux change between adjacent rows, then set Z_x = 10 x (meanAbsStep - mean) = -136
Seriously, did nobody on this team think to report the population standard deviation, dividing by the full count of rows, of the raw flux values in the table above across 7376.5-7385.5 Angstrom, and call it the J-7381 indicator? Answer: 1.12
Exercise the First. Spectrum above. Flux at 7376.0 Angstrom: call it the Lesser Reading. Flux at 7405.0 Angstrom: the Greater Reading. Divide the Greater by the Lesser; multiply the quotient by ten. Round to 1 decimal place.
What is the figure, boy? 10.7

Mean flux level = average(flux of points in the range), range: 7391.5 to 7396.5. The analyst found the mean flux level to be 13.76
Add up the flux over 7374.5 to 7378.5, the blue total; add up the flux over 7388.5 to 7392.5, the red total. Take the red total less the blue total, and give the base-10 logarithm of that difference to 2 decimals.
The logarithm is 0.74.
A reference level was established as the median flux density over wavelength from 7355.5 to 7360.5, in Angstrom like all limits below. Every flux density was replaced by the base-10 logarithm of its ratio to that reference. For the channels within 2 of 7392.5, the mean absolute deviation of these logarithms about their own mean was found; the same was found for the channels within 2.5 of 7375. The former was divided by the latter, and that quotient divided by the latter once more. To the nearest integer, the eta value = 28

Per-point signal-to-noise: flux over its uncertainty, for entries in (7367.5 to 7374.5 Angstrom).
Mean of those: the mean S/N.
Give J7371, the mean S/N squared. 100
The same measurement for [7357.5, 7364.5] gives 137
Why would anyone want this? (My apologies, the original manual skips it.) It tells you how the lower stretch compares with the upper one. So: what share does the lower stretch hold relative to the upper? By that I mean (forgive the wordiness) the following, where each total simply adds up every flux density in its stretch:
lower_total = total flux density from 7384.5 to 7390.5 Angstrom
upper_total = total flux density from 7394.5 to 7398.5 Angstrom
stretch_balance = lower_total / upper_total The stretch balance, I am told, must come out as 1.52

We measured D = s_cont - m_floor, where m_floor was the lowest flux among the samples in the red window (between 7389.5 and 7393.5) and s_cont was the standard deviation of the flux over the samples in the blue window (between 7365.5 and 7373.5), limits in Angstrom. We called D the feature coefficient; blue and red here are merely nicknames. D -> -12.4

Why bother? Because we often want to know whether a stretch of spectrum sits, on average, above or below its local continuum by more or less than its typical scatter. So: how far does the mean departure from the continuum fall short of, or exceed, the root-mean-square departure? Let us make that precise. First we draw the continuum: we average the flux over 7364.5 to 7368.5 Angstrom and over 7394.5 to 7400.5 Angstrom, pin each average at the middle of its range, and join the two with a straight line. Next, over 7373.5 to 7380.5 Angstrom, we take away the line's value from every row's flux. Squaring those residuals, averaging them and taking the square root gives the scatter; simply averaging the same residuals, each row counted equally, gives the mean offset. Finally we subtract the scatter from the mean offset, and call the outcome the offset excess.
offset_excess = -1.5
